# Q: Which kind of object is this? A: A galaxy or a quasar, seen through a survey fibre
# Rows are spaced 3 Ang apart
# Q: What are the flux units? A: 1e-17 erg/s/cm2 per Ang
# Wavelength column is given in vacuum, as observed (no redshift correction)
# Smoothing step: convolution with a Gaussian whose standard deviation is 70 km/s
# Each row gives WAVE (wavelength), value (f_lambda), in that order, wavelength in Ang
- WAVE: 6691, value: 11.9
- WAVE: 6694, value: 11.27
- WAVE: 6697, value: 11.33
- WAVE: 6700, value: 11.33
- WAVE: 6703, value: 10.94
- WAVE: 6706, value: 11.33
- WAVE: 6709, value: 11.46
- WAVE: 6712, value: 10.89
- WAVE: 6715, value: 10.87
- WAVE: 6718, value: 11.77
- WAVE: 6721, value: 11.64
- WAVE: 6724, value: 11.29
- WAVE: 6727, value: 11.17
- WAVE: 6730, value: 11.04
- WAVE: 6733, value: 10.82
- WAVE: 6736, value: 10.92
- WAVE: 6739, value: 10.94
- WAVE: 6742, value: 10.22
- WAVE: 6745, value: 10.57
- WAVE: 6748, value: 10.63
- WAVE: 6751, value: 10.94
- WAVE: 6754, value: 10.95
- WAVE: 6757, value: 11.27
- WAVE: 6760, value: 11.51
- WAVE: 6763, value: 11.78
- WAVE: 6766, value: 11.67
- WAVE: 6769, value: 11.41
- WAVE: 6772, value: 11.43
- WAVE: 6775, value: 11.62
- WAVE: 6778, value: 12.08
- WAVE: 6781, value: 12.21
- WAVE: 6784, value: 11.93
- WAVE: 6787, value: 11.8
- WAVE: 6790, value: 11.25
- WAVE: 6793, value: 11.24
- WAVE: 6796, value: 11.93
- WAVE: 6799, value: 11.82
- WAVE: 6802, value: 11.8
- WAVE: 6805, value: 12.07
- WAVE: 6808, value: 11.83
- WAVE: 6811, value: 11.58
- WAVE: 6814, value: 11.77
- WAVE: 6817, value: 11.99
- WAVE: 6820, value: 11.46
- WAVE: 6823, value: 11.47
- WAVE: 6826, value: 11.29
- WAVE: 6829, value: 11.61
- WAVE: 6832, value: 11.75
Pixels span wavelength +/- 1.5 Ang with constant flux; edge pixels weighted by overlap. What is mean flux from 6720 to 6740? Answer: 11.1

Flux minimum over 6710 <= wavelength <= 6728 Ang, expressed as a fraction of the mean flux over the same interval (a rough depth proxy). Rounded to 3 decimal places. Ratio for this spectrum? 0.964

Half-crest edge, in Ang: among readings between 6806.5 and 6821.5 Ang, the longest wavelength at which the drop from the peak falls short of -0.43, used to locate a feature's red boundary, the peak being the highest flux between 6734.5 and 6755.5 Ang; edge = 6820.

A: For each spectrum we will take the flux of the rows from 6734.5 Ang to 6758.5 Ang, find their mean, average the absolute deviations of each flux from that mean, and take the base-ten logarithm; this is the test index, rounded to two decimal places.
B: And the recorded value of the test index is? -0.60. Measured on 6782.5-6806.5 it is -0.62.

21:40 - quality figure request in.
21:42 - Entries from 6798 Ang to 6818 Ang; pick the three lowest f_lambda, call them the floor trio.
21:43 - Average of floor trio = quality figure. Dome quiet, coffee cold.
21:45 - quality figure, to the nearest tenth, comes 11.7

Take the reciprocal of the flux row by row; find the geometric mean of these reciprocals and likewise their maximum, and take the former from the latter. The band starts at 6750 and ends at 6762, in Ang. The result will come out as 0.0018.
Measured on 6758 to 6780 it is 0.0017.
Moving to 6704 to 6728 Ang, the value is 0.0035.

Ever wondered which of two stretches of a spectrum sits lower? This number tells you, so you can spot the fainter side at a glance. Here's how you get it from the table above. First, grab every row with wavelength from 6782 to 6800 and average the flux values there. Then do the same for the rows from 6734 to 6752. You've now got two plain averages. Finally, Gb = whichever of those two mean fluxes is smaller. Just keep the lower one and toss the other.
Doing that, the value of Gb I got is 10.70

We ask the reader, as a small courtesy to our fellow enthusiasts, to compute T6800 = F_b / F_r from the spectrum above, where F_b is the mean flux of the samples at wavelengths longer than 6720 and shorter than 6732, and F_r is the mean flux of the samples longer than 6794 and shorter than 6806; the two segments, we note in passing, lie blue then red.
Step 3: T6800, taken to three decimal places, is 0.948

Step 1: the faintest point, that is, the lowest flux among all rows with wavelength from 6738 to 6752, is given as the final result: 10.22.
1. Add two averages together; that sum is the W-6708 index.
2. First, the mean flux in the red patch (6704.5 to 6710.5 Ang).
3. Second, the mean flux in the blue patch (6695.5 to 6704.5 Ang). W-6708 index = 22.6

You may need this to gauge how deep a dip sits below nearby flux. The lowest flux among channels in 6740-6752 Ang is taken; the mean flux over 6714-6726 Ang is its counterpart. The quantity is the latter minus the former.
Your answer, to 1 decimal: 1.2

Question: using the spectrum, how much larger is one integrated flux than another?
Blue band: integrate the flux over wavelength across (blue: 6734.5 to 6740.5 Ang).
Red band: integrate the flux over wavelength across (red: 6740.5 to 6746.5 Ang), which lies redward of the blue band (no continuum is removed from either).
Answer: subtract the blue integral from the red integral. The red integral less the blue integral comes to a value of -3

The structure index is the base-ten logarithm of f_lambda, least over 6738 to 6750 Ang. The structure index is 1.01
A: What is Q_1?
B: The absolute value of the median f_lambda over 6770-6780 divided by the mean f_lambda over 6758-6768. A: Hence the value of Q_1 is 1.00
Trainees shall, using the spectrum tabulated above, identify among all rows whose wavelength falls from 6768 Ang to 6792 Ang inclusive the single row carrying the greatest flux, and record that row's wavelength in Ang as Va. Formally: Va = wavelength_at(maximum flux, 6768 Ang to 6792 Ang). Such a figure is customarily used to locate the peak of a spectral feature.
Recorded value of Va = 6781 Ang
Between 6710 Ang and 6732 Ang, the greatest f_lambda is 11.77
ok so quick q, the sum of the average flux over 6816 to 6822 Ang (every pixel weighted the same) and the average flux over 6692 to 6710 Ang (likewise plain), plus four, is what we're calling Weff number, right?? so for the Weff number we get 27.0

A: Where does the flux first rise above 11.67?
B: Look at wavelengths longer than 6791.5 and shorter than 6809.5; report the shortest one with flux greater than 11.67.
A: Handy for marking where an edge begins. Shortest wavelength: 6796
